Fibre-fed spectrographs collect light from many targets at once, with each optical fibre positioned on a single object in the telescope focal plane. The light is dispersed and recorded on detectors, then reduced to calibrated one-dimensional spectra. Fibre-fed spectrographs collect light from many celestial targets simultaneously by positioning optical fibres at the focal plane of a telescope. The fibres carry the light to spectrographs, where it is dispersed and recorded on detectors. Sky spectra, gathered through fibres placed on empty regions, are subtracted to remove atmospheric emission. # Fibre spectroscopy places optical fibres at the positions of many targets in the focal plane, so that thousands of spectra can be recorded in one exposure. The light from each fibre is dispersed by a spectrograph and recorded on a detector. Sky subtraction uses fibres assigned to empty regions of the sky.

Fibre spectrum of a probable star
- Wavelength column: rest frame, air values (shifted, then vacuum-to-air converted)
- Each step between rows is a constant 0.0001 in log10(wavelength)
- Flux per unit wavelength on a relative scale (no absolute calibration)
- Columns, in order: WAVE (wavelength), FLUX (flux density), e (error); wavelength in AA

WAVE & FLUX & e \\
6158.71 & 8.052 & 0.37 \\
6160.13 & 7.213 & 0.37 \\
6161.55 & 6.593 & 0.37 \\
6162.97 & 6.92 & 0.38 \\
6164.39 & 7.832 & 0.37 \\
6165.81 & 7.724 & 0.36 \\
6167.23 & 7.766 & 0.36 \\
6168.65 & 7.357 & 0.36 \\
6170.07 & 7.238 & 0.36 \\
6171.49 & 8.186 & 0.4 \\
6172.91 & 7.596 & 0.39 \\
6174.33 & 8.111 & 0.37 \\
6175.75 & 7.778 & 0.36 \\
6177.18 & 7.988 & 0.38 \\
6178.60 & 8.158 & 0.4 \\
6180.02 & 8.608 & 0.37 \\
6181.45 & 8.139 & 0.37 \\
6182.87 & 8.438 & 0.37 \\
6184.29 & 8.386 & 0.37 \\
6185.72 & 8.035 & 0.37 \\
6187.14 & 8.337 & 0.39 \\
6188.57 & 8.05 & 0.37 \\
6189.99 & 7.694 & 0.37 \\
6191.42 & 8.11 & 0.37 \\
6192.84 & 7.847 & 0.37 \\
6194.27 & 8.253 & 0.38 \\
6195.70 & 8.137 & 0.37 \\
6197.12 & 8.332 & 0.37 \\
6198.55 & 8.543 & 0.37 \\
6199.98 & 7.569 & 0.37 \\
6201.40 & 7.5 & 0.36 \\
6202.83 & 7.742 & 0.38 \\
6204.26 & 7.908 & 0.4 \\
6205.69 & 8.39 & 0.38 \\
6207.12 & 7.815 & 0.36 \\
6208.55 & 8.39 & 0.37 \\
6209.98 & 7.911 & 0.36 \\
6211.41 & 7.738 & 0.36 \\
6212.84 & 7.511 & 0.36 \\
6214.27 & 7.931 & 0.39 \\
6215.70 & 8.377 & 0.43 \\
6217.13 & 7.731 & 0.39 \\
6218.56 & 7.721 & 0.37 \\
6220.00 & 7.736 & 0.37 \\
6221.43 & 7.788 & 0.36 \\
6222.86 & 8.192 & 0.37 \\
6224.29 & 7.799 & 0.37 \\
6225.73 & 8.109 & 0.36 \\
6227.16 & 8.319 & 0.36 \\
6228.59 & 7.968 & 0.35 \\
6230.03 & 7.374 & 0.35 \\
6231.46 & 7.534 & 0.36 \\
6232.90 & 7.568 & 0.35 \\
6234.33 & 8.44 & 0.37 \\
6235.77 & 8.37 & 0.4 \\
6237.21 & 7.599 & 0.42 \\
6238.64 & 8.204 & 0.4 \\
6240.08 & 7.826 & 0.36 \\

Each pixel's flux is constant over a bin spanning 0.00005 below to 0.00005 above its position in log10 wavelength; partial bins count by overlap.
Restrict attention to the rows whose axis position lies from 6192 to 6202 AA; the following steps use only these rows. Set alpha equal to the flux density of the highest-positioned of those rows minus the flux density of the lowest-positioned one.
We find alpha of -0.3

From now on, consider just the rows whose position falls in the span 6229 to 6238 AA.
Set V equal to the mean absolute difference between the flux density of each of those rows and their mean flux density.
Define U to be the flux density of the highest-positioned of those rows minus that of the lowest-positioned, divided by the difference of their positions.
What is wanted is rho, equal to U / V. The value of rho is 0.08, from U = 0.031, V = 0.39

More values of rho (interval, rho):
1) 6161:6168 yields 0.42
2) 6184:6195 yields -0.07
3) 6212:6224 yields 0.31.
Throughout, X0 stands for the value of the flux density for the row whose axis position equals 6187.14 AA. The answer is 8.337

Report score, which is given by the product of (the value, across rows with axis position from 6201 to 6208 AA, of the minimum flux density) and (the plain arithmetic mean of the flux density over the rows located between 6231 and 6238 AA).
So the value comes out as 59.3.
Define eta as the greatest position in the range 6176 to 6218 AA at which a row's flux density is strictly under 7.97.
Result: 6217.13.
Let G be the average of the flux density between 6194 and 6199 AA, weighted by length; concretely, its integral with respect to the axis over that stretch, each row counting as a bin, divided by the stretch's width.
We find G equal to 8.31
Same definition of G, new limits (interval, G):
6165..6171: 7.55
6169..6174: 7.69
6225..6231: 7.92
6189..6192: 7.91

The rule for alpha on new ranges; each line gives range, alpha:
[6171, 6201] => -0.6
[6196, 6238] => -0.7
